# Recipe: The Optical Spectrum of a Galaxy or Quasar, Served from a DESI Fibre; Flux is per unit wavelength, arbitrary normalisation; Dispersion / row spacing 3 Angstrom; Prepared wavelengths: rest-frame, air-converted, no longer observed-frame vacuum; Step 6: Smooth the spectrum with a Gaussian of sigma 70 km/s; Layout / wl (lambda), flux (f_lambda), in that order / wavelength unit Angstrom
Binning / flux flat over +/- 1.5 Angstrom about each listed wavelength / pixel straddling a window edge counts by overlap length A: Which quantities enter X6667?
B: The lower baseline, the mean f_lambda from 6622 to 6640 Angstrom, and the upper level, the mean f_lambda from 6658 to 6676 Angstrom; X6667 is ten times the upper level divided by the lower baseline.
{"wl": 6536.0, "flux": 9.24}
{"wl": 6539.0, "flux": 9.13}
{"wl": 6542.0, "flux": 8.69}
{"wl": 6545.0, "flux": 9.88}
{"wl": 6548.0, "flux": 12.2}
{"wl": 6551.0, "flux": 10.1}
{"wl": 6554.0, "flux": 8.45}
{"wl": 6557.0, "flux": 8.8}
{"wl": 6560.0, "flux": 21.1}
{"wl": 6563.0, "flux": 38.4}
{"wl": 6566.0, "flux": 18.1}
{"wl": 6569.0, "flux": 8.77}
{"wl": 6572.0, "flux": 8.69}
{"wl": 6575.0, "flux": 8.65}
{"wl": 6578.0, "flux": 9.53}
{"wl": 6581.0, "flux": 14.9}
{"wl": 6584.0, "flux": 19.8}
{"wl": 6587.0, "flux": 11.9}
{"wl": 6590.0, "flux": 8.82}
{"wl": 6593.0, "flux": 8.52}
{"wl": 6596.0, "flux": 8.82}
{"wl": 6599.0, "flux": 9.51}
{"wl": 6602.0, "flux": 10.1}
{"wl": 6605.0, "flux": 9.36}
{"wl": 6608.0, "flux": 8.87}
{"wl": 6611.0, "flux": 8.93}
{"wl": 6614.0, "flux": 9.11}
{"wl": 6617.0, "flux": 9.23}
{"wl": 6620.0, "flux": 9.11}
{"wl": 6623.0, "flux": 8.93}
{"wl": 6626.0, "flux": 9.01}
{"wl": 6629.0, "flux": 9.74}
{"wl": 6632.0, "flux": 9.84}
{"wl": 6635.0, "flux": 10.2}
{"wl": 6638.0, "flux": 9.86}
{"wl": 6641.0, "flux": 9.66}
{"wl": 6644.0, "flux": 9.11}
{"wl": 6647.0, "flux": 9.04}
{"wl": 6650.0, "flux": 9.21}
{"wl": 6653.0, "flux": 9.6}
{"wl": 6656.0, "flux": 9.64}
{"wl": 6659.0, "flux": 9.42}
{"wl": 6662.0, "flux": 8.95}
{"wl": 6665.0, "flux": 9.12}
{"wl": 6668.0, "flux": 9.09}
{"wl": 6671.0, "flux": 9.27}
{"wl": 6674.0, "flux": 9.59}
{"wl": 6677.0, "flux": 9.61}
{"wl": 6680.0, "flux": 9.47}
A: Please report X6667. 9.6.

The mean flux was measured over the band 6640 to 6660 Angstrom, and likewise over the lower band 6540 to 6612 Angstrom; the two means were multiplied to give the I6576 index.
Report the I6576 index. 114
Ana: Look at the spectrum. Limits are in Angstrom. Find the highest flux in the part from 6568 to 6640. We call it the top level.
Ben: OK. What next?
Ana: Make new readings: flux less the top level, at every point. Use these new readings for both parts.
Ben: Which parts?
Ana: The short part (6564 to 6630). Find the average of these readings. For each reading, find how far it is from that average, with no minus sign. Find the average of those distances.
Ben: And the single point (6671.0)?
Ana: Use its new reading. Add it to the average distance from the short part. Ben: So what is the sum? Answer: -8.4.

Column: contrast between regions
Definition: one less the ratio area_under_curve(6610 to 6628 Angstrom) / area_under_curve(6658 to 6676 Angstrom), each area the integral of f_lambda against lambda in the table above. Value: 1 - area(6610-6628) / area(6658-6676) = 0.02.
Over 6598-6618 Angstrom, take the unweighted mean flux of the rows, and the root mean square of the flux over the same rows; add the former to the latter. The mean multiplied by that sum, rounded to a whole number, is 173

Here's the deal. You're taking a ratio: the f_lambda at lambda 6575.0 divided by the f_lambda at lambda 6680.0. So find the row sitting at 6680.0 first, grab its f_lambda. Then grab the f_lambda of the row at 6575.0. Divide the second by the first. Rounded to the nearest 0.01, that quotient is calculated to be 0.91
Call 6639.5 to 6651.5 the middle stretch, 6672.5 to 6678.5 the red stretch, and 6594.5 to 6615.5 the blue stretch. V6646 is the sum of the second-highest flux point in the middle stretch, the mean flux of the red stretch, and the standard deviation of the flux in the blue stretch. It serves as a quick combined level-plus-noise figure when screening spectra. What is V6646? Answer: 19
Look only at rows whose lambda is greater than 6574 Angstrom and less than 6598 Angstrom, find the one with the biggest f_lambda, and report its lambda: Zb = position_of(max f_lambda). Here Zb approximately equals 6584.0 Angstrom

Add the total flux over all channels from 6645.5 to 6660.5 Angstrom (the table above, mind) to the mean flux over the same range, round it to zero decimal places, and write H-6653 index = 56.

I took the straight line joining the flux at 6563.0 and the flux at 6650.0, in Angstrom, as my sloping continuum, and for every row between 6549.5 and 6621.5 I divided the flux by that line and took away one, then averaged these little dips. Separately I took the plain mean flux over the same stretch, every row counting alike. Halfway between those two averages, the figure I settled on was 5.7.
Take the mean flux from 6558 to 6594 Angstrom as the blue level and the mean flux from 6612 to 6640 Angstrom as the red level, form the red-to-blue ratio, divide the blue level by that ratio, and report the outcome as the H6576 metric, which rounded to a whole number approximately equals 23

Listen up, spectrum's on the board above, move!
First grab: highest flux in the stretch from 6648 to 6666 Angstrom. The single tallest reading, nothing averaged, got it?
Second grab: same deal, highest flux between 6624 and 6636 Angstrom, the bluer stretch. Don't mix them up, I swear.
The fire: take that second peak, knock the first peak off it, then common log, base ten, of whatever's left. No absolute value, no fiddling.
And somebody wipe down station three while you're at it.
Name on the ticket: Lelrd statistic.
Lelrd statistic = -0.25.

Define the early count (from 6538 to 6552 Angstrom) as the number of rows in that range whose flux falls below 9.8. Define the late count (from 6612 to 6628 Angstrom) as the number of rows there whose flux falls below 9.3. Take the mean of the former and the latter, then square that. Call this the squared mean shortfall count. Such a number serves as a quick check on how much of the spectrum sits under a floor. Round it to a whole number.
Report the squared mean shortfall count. 12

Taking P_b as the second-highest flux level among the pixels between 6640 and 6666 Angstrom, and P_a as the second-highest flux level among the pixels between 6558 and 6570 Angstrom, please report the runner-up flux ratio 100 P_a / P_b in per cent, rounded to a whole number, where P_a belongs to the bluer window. 219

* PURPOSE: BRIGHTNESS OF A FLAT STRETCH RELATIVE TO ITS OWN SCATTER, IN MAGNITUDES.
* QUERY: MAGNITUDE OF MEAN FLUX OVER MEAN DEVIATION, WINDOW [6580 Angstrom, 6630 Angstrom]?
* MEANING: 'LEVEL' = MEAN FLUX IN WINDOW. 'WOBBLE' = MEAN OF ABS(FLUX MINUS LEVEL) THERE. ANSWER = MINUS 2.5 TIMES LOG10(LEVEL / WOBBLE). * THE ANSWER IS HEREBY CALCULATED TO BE -1.9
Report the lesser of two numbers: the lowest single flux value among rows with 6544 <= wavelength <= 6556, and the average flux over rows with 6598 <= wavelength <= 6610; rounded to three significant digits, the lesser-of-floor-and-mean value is 8.45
